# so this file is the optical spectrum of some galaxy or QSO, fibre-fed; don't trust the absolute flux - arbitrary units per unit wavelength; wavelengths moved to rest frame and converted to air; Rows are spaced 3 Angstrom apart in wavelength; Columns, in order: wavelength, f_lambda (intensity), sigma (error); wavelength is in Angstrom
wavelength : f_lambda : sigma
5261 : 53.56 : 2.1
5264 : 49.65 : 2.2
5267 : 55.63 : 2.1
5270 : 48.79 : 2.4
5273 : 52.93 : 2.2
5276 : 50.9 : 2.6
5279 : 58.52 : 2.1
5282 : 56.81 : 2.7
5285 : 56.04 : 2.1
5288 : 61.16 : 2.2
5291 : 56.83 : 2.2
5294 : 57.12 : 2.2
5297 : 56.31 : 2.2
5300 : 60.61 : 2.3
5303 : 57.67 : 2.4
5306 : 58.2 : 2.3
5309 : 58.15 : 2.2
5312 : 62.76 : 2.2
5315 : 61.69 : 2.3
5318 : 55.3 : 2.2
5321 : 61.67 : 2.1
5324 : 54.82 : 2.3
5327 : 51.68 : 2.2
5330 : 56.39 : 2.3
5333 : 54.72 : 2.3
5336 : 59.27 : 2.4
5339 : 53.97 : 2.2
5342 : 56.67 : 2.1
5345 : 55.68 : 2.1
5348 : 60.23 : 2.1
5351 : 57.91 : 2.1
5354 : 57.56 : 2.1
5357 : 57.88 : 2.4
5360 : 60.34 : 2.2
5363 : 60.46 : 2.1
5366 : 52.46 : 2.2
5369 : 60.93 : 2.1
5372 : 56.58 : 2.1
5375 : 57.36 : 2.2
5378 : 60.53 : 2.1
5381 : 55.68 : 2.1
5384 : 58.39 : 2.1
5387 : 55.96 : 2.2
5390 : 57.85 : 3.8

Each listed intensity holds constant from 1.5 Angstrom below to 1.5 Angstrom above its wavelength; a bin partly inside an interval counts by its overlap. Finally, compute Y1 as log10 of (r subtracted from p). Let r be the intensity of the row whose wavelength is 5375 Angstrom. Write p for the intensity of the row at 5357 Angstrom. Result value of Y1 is -0.3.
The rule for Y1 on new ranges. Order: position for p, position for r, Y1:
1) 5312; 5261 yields 1.0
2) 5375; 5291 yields -0.3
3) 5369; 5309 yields 0.4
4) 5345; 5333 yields 0.0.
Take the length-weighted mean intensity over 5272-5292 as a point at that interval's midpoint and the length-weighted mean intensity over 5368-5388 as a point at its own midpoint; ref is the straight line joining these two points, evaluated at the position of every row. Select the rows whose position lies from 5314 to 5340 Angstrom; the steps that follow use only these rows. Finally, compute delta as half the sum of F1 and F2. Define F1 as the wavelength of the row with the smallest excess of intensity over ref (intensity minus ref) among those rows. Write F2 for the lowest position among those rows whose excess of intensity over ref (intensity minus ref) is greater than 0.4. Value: 5321.0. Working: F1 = 5327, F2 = 5315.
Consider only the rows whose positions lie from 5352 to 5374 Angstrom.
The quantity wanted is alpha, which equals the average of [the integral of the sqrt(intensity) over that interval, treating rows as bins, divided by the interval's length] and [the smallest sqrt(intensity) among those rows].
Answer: 7.43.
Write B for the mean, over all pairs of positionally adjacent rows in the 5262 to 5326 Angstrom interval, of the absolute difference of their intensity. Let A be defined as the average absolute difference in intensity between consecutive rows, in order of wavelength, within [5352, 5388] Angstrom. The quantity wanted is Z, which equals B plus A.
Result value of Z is 7.1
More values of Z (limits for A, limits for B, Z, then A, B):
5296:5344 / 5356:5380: 7.6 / 3.7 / 3.9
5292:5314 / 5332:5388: 5.5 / 2.2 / 3.2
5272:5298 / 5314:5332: 8.3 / 2.8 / 5.5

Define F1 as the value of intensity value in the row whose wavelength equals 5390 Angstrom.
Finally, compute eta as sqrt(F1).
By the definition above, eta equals 7.6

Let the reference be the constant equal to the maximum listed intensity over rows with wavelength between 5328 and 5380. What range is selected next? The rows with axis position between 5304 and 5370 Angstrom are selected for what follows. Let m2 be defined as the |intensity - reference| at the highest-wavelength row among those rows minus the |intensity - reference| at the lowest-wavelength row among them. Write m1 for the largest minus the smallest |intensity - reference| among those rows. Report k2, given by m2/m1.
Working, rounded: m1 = 9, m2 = -3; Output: -0.30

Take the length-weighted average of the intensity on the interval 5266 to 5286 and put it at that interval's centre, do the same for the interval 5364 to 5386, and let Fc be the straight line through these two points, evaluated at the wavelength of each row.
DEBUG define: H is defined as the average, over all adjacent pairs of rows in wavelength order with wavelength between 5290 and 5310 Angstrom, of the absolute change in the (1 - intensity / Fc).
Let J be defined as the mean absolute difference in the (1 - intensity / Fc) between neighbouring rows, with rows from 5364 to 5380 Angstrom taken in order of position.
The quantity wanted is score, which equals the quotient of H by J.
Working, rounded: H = 0.027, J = 0.072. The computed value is 0.4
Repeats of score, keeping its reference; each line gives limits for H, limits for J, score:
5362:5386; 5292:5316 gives 2.1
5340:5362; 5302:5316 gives 1.1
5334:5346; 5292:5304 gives 1.1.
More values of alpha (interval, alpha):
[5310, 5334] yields 7.38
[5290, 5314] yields 7.58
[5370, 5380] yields 7.57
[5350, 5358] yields 7.59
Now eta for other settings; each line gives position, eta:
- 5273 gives 7.3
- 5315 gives 7.9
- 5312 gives 7.9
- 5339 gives 7.3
